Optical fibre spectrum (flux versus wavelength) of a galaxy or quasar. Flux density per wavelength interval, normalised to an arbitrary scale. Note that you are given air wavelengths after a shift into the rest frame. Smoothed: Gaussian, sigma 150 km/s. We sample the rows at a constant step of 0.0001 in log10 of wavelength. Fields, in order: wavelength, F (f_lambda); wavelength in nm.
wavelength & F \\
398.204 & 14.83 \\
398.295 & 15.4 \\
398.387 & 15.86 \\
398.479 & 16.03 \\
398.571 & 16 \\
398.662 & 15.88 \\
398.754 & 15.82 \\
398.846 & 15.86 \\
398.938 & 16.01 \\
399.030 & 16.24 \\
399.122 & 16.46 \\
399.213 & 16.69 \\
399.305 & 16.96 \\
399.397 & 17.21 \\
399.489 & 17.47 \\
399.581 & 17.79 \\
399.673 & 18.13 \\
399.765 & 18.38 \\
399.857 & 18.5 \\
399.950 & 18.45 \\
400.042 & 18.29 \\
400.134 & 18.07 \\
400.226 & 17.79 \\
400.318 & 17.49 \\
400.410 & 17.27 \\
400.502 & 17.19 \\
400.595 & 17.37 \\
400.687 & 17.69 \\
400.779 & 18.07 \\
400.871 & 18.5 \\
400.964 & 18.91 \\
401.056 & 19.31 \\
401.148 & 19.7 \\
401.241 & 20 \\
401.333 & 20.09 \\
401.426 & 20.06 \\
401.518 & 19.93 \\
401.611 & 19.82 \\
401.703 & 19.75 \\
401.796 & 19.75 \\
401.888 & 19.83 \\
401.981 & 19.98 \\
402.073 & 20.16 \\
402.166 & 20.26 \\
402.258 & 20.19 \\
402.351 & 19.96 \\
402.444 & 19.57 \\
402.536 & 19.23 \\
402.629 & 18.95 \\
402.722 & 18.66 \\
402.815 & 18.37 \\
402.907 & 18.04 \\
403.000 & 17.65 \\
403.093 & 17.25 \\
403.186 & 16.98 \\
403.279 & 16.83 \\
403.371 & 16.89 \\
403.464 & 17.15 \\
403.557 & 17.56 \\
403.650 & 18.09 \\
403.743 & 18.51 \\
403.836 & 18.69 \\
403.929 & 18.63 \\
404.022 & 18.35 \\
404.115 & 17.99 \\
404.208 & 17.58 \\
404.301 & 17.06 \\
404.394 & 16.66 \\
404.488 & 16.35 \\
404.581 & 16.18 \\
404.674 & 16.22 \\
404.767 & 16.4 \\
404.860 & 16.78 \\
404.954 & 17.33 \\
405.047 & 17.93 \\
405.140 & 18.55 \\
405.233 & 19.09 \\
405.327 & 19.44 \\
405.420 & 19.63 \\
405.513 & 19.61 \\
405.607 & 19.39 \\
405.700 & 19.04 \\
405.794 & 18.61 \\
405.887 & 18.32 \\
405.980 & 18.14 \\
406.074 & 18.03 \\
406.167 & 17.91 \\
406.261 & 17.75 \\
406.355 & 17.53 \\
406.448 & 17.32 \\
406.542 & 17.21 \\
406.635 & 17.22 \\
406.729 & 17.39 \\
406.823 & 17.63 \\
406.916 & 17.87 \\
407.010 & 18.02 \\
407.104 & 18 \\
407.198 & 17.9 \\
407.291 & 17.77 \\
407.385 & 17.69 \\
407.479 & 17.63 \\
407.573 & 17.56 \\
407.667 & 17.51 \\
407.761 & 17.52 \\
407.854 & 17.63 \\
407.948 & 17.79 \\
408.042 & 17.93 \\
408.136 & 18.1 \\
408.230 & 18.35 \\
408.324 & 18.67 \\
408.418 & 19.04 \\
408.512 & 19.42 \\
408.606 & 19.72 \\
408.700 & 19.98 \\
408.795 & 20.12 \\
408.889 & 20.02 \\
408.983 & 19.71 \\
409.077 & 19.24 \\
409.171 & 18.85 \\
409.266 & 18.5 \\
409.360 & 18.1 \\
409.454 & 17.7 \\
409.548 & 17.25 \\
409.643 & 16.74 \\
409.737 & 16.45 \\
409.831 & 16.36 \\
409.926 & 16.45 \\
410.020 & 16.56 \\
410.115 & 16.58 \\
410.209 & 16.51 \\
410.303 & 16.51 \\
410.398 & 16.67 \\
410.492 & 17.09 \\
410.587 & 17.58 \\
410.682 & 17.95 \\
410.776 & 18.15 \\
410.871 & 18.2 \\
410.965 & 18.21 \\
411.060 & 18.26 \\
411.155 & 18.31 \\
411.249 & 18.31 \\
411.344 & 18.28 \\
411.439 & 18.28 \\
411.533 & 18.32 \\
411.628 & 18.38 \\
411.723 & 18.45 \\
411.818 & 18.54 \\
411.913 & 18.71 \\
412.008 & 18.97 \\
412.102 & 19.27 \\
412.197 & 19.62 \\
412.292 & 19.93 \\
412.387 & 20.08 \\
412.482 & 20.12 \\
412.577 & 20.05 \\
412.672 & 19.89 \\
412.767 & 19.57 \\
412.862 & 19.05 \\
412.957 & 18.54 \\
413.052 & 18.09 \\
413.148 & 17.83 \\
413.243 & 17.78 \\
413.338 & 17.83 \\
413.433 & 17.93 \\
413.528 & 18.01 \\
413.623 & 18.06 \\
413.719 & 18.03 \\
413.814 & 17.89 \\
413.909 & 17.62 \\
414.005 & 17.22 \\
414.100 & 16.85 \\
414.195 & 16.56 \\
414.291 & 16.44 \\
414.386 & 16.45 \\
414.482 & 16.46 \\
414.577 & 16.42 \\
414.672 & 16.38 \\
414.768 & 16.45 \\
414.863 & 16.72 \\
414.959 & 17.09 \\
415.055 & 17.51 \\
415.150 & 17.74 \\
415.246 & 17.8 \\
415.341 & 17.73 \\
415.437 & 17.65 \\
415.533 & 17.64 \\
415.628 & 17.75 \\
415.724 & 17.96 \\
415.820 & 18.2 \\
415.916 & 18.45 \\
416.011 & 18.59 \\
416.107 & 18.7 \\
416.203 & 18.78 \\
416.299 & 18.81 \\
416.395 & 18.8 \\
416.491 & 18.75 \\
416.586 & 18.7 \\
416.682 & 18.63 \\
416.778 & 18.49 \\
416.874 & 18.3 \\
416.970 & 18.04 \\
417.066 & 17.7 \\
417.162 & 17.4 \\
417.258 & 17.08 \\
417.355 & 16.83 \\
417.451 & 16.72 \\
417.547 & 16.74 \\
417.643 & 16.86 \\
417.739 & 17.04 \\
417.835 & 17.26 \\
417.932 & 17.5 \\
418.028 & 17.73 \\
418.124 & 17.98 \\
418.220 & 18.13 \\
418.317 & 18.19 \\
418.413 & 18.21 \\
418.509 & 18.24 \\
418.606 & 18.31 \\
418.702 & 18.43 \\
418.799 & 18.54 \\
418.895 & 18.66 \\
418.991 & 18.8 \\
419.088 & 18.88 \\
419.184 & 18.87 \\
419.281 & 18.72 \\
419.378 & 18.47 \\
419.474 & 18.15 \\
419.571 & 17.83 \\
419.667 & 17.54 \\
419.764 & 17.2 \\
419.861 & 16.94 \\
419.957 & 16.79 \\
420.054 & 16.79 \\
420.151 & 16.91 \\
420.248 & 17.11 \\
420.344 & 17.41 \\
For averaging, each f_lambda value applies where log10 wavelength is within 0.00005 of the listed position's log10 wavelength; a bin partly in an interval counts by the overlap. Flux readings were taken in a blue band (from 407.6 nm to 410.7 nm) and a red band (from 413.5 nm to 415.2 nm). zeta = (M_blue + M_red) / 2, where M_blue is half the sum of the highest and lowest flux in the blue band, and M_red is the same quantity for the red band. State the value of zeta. 17.7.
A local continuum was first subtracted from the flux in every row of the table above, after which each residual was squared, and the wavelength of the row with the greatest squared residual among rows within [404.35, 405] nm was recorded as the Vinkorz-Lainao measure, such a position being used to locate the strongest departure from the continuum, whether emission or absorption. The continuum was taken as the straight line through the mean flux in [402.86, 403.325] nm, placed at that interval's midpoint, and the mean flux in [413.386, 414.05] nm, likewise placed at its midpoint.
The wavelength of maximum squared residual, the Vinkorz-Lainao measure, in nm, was 404.581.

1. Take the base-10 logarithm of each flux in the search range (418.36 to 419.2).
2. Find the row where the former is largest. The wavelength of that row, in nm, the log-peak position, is 419.088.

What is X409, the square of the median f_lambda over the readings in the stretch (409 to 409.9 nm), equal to 313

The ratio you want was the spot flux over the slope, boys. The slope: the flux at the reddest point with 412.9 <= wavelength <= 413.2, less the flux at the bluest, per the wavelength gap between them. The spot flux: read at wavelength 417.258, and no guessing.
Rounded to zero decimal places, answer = -5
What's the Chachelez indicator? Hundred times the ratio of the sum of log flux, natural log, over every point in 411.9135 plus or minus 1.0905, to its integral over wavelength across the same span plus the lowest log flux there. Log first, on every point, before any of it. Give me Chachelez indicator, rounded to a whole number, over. 726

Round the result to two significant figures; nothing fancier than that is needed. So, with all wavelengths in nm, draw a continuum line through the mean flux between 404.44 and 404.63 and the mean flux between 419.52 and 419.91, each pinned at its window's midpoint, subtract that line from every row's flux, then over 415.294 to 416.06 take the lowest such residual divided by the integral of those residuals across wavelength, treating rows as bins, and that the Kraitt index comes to 0.81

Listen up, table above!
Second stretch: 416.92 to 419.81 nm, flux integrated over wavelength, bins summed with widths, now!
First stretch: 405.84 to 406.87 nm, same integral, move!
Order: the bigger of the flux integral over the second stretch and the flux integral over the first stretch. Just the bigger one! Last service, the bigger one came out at 51.6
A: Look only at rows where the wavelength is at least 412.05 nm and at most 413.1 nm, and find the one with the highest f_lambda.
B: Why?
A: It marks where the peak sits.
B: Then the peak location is 412.482 nm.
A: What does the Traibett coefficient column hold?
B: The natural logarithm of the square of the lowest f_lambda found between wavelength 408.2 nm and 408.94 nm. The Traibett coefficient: 5.819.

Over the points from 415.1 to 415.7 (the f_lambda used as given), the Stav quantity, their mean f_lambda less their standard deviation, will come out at 17.7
